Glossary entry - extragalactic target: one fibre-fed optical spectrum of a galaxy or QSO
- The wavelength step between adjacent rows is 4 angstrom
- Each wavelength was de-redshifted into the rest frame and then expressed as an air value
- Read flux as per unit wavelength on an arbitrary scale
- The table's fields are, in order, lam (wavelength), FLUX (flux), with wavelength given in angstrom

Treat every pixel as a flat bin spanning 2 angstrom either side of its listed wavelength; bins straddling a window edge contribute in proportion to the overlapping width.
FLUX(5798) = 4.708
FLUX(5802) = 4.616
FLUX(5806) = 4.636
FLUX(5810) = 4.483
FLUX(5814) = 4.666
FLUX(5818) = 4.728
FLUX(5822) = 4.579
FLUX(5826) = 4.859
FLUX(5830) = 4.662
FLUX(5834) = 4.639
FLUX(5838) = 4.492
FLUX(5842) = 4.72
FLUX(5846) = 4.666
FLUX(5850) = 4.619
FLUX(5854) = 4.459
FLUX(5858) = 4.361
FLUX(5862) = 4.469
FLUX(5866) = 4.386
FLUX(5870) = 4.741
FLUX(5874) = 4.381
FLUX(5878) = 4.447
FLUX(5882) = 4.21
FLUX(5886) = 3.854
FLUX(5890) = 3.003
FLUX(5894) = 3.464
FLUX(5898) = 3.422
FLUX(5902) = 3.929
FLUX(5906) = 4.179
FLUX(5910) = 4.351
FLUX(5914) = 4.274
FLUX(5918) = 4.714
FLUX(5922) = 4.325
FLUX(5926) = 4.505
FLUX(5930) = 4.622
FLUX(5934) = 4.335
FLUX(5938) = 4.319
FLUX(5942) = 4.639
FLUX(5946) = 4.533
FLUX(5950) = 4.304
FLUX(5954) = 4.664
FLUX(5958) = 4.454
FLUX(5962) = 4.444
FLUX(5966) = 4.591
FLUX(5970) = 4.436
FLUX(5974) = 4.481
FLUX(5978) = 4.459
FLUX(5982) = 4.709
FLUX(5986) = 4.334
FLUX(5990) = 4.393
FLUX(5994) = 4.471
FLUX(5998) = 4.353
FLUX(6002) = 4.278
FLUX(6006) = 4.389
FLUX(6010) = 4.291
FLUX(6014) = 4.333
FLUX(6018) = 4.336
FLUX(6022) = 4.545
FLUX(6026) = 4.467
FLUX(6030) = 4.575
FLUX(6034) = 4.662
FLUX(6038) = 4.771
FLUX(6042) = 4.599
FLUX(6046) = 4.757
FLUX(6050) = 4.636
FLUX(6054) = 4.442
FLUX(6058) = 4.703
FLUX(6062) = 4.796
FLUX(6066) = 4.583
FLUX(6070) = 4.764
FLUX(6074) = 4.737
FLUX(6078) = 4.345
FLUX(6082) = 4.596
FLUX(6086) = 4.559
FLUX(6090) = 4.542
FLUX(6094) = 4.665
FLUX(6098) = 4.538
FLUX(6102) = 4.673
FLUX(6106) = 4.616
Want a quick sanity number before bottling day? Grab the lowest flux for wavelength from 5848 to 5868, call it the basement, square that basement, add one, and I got 20.0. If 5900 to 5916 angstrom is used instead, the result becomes 16.4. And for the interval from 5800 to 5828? 21.1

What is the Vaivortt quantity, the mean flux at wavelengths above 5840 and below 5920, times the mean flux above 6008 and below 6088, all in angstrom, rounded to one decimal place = 19.4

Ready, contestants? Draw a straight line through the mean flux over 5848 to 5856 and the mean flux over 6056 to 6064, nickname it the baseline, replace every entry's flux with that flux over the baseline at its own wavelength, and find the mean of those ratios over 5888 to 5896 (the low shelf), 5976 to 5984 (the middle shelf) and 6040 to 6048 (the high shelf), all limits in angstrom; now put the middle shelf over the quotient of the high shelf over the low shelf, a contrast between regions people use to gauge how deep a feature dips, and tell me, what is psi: 0.70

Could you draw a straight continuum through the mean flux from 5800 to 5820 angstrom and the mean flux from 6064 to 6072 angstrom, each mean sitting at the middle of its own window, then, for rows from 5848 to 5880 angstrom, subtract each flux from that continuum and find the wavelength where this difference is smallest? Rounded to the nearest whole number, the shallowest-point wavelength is 5870 angstrom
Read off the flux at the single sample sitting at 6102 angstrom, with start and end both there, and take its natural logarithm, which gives 1.54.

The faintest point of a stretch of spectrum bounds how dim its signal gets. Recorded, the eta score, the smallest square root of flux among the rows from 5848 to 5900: 1.73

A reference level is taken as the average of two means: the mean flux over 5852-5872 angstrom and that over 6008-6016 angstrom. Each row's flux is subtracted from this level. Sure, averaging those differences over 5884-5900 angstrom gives 0.96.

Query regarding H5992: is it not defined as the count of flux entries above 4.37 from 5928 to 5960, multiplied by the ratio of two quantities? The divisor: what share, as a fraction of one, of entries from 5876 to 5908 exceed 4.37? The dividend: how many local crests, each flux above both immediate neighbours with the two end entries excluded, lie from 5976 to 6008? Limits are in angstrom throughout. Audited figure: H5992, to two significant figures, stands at 80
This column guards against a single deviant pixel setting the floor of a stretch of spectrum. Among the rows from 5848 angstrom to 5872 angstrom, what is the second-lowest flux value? 4.386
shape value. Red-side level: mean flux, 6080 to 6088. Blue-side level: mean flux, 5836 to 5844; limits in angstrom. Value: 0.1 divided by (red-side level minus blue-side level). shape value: -3.5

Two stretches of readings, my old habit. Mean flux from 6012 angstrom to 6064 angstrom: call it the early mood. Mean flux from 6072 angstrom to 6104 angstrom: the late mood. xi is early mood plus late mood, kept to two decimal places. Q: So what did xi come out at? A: 9.17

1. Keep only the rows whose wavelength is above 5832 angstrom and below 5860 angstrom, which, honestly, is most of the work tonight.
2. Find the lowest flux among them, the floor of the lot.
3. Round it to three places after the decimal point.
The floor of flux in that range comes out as 4.361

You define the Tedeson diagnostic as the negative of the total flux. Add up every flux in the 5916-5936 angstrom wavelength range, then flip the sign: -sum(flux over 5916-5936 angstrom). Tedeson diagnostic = -22.5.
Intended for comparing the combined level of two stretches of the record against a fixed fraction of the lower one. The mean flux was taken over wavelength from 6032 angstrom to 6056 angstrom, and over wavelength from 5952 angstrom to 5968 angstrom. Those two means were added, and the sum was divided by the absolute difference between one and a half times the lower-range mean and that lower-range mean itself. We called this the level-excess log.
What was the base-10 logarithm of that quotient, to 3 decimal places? 0.607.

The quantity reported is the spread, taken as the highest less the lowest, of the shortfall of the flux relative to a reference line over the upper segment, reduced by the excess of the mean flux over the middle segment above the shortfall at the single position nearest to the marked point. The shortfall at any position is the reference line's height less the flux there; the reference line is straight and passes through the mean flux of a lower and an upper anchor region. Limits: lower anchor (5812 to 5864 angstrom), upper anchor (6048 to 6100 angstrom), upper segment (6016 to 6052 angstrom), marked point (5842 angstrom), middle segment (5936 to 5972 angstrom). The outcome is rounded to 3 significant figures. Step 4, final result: -4.16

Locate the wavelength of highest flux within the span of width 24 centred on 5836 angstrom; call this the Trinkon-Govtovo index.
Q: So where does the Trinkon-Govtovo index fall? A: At 5826 angstrom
